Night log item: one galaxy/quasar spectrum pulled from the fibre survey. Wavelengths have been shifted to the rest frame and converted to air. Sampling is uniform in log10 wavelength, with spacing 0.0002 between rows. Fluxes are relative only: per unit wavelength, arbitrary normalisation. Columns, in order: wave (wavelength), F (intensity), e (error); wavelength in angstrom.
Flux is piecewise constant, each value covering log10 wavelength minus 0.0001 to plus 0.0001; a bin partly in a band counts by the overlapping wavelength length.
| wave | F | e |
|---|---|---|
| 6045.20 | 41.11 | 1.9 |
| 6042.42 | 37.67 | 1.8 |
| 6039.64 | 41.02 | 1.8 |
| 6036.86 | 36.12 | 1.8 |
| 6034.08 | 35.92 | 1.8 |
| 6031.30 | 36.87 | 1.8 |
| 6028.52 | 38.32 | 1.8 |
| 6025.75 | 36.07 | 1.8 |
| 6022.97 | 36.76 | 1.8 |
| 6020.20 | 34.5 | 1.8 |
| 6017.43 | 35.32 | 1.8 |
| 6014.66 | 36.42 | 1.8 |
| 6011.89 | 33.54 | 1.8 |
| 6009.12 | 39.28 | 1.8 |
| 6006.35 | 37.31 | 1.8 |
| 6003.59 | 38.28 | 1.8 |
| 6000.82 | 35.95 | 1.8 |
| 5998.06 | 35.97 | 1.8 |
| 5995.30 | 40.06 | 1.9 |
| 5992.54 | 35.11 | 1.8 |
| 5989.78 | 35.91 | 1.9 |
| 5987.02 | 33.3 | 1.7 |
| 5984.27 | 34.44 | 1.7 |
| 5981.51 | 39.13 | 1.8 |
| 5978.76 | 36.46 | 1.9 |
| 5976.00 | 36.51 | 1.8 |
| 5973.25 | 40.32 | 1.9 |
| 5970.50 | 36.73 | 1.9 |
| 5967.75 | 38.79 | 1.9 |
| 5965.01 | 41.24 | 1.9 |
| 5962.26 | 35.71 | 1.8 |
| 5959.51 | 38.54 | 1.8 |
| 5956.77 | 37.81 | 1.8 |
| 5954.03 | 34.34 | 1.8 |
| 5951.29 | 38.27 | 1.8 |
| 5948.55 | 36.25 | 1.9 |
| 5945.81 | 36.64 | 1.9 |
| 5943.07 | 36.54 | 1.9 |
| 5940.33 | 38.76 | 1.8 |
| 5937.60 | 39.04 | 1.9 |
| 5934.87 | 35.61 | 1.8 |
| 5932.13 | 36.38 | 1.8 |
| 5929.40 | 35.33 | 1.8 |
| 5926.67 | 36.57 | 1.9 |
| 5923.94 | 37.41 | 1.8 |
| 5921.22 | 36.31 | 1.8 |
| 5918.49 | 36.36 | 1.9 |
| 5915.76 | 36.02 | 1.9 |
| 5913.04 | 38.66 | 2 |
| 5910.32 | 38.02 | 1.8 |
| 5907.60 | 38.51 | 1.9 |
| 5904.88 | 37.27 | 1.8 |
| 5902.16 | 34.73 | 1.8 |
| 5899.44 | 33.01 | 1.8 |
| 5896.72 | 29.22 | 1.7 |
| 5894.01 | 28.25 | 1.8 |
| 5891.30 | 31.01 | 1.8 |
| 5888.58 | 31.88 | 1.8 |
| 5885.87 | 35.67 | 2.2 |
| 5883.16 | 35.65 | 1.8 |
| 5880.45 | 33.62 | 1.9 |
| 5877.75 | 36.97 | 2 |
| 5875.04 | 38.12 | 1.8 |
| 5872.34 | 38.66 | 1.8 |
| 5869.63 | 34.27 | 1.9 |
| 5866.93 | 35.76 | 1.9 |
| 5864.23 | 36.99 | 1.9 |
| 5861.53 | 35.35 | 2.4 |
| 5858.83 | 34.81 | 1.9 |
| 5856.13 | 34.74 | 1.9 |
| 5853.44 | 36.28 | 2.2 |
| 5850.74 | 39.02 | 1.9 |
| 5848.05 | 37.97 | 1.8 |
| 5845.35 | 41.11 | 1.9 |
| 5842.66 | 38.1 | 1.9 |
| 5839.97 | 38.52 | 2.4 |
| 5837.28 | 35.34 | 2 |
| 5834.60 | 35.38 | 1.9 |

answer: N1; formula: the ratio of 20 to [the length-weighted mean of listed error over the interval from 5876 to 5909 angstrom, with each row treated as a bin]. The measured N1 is 10.8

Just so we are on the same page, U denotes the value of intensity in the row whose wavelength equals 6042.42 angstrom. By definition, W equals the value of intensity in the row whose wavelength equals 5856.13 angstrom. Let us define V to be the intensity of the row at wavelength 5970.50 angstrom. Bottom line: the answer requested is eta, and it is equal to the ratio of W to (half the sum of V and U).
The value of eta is 0.93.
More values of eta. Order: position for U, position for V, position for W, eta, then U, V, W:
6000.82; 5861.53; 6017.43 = 0.99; 35.95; 35.35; 35.32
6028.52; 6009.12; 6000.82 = 0.93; 38.32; 39.28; 35.95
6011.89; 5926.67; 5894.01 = 0.81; 33.54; 36.57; 28.25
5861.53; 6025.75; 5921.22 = 1.02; 35.35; 36.07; 36.31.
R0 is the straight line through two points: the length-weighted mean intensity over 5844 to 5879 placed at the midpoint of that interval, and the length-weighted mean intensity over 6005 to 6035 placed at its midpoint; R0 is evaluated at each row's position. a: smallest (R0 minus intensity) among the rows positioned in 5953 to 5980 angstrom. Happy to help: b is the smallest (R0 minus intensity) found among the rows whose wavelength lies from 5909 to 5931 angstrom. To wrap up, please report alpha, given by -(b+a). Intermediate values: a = -4.67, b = -1.9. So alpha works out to 6.58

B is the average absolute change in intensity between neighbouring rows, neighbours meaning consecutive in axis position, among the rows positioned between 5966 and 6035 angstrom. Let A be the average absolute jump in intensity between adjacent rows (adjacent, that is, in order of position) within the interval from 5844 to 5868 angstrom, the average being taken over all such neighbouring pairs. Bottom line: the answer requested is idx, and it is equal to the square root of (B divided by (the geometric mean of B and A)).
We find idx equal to 1.11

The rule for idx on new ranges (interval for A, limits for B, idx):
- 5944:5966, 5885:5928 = 0.88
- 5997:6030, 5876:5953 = 0.94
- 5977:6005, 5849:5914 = 0.90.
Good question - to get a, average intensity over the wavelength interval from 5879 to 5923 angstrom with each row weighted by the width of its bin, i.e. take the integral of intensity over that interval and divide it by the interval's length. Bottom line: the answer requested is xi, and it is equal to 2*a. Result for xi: 69.4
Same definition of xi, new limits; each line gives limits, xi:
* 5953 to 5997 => 74.3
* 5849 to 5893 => 71.0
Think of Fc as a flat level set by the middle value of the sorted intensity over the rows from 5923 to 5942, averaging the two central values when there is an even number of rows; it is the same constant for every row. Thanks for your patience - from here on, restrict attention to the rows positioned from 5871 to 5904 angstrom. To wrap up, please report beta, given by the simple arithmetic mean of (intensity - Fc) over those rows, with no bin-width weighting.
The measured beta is -2.67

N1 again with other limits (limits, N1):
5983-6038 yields 11.1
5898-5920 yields 10.7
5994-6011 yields 11.0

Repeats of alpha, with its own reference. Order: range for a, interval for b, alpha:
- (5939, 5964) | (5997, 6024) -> 4.96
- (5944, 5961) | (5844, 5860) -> 6.08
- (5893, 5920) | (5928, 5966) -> 6.58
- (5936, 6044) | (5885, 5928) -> 6.61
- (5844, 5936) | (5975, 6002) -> 7.72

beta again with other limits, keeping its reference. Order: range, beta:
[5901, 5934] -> 0.23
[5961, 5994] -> 0.40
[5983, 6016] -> -0.27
